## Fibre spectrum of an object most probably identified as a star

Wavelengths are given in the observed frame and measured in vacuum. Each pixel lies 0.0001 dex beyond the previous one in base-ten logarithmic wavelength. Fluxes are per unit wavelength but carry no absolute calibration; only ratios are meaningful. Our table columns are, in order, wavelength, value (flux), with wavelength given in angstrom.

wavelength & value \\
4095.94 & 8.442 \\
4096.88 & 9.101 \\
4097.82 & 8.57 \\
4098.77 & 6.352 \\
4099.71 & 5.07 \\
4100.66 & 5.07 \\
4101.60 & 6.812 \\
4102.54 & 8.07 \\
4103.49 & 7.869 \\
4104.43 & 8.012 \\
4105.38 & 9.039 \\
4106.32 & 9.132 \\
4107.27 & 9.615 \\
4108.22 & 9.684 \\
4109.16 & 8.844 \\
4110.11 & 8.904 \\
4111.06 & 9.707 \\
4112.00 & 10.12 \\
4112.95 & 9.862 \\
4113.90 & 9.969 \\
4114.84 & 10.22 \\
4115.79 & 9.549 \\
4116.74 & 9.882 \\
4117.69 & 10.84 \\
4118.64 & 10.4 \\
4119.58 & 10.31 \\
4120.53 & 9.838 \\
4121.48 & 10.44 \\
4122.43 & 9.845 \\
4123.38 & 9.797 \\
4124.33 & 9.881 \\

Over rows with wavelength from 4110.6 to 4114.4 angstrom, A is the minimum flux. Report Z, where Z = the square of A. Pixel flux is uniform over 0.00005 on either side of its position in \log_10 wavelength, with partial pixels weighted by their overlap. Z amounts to 94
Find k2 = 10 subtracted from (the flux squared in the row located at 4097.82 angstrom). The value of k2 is 63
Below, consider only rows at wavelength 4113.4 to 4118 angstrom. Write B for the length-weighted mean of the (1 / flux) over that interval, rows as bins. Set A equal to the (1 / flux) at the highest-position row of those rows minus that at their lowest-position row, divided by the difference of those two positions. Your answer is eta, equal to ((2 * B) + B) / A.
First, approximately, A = -0.002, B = 0.099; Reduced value -140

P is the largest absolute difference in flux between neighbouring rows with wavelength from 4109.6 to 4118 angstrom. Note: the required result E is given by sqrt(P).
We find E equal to 0.98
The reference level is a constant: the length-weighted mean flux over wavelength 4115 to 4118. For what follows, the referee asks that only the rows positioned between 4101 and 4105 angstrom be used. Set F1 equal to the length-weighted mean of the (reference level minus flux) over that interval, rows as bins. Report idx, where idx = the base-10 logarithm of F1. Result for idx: 0.38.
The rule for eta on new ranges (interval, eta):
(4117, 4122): 312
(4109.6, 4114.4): -98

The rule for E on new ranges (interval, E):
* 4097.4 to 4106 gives 1.49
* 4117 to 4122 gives 0.78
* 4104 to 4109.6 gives 1.01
